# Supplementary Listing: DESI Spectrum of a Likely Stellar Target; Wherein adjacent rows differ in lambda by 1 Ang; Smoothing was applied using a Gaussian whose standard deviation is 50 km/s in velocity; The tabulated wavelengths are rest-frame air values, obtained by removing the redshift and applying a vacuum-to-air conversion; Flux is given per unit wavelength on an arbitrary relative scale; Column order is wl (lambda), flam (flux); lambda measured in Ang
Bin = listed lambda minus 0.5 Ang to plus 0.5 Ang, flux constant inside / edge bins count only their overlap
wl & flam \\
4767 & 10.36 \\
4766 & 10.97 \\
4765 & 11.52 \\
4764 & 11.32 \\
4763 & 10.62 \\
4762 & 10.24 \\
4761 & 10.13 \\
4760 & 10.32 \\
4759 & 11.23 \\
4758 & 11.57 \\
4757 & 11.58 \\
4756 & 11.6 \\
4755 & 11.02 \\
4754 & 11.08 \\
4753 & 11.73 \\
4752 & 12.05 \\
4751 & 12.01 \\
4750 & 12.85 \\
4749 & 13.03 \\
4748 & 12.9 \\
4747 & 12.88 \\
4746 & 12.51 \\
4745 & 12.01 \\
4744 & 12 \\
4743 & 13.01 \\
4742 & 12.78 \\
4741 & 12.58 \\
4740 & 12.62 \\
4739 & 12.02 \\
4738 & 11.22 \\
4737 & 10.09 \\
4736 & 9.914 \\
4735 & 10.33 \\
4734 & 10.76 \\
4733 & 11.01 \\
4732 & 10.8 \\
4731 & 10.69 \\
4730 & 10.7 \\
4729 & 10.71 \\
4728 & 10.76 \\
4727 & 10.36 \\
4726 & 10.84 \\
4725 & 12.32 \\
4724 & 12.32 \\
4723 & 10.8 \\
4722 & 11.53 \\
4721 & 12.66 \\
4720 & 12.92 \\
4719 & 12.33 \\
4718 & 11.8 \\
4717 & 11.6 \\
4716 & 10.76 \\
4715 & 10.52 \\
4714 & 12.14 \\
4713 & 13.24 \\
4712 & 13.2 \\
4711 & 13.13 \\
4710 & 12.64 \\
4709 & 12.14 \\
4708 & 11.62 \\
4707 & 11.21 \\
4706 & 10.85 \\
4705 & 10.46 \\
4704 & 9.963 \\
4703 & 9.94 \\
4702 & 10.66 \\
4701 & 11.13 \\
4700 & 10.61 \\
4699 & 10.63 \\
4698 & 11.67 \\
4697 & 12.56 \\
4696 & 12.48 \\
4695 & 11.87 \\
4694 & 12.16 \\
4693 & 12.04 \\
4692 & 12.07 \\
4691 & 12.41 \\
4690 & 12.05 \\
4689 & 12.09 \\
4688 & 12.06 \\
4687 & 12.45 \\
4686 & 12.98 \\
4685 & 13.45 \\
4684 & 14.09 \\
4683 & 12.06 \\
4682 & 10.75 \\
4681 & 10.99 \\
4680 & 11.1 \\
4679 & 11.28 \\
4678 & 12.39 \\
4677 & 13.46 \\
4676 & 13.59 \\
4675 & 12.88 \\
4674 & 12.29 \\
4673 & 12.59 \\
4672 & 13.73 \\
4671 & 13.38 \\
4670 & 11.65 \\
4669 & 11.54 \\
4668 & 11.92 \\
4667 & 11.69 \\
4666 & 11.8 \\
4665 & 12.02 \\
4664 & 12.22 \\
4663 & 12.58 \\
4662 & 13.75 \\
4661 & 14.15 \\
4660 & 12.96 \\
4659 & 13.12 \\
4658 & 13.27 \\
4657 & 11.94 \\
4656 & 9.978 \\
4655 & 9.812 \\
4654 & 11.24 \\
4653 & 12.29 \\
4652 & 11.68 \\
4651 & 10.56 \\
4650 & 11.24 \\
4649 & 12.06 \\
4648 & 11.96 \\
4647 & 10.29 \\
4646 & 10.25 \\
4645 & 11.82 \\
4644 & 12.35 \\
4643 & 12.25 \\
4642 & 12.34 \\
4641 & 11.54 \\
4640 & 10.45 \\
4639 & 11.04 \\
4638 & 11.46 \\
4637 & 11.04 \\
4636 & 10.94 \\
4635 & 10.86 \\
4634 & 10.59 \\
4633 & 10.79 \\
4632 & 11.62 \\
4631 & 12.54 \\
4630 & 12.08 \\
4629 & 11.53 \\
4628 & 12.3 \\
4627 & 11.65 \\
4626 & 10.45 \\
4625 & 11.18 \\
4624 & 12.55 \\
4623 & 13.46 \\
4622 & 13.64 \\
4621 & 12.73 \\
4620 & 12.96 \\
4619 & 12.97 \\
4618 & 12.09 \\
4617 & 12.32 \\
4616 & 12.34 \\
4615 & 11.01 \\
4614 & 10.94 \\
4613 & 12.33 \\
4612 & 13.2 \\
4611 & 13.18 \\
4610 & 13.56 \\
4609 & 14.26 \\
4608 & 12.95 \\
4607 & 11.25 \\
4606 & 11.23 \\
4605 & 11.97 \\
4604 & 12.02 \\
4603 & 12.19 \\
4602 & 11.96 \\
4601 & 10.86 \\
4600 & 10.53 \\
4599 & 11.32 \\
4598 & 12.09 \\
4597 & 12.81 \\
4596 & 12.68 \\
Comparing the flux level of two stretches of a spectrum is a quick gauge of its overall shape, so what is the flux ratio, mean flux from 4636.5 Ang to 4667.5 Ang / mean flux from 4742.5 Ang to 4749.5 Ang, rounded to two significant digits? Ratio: 0.93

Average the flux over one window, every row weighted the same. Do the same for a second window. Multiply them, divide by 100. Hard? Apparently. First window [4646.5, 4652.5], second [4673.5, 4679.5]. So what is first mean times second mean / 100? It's 1.43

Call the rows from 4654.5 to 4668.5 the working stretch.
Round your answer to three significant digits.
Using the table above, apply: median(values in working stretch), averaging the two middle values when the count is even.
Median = 12.1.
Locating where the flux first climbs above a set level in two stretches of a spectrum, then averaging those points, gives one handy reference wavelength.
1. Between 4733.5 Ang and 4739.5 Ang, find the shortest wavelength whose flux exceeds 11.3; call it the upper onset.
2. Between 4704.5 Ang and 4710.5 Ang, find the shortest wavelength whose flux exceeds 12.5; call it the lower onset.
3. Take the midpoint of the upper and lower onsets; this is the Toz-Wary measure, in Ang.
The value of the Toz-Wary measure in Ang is 4724.5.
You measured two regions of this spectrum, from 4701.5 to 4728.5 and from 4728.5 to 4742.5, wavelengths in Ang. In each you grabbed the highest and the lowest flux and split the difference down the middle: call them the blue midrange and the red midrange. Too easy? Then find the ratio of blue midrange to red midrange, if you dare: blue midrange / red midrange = 1.02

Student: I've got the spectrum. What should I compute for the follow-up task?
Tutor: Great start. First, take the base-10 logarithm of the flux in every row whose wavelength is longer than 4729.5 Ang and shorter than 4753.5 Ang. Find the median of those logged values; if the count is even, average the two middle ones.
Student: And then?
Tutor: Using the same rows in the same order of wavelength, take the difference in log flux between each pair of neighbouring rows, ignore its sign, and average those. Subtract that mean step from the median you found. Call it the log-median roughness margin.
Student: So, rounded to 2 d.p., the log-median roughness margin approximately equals 1.07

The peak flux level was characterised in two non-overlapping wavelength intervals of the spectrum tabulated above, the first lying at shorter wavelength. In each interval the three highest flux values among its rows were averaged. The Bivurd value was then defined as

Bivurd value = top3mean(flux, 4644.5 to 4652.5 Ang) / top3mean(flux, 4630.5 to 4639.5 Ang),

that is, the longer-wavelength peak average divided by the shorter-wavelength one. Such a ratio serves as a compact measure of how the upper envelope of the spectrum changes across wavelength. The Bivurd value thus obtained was 1.01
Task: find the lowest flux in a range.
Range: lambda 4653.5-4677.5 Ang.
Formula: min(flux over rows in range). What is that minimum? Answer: 9.812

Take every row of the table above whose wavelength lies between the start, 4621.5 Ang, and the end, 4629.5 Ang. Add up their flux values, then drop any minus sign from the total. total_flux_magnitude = 97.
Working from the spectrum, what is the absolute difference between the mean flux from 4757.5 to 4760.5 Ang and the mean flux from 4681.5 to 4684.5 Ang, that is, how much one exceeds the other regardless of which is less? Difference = 1.26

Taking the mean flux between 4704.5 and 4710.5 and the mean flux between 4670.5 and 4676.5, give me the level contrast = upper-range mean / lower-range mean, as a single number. 0.88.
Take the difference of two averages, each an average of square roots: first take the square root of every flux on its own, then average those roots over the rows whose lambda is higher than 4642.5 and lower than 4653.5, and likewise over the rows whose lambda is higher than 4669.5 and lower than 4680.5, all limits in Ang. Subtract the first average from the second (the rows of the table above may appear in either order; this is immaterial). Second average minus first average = 0.15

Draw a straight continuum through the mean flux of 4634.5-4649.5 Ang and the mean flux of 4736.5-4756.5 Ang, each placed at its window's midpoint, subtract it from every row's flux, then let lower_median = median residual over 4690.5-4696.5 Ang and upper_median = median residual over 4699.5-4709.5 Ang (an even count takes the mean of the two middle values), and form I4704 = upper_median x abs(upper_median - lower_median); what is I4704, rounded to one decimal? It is -1.5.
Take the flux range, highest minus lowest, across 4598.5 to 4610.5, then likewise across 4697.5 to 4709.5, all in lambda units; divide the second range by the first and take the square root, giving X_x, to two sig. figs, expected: 0.77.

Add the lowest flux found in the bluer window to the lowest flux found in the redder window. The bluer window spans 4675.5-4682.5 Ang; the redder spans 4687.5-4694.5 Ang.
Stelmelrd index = 22.8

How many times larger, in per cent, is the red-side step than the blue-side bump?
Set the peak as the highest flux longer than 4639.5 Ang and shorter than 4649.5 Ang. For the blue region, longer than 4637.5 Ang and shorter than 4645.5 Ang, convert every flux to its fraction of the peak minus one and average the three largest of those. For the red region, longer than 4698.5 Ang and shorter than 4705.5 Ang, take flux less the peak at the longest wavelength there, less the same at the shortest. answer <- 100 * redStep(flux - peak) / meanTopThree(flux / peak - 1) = 5726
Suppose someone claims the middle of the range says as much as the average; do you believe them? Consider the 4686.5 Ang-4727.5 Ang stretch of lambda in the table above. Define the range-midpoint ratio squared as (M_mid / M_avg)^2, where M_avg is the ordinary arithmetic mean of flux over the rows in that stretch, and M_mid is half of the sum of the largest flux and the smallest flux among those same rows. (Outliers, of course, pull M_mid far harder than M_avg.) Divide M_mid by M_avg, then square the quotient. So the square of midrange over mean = 0.98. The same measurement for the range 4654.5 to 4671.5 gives 0.96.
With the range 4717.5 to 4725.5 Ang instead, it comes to 0.96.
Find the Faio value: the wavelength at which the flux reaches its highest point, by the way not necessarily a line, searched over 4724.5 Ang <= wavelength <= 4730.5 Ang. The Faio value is 4725 Ang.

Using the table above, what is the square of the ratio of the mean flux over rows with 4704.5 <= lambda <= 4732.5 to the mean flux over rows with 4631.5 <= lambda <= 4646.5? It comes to 1.06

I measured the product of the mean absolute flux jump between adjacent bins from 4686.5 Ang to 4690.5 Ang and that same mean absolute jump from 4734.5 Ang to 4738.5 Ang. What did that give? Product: 0.088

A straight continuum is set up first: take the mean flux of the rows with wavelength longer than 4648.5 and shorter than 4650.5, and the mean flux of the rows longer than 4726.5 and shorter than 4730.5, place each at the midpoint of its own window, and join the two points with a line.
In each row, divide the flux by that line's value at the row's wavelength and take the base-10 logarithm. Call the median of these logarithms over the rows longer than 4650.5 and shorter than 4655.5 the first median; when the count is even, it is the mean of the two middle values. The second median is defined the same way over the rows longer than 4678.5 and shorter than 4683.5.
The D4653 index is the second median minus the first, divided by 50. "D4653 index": 0.0001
